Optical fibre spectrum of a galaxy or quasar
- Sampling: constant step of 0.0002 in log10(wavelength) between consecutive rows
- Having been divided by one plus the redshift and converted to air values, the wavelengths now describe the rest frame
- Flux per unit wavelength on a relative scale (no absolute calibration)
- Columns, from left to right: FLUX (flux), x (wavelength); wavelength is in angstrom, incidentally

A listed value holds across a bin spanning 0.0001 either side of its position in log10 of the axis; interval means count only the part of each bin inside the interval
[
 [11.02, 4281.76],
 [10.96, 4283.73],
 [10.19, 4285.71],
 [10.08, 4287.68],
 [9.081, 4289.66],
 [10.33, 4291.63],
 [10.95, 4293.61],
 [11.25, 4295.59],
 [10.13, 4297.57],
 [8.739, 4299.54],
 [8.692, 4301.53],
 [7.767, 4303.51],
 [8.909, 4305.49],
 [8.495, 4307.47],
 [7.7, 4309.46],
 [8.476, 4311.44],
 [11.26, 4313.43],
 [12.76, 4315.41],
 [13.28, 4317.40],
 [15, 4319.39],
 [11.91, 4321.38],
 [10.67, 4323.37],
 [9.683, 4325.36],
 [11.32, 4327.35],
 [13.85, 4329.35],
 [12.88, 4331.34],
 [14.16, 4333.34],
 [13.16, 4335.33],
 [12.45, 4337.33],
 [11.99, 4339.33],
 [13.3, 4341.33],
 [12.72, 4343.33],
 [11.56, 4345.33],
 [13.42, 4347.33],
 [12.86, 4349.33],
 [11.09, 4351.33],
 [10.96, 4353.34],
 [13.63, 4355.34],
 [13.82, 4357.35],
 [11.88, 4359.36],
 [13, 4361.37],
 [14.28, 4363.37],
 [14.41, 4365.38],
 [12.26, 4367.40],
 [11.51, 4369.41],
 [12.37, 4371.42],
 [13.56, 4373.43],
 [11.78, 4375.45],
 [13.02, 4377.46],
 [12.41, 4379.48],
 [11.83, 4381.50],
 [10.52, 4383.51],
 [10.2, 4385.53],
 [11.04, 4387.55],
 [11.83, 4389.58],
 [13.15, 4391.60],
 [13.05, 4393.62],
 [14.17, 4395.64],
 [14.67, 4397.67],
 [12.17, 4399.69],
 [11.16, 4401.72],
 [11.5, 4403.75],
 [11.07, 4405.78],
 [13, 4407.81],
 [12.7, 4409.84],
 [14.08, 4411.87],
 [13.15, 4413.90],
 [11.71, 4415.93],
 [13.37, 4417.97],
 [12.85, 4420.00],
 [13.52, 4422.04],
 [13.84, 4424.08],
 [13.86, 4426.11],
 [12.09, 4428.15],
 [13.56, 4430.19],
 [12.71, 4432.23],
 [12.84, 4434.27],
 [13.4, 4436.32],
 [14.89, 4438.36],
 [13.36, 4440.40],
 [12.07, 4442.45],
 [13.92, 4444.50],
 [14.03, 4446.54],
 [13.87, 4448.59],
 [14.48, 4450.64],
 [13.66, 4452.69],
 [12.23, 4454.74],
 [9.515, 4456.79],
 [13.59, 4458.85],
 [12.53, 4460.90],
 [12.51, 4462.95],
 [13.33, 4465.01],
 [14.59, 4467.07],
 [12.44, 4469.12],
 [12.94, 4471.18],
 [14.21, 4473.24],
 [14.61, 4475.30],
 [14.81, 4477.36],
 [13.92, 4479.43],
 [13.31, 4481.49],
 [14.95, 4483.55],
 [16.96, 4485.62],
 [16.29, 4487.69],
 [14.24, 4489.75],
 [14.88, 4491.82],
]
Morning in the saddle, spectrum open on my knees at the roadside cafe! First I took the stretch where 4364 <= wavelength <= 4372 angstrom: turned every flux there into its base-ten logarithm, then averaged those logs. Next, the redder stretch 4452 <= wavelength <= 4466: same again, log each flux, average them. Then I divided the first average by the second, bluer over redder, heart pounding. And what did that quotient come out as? 1.01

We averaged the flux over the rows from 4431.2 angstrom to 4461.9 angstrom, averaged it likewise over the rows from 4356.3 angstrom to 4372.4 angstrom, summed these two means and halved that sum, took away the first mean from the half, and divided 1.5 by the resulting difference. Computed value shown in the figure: -15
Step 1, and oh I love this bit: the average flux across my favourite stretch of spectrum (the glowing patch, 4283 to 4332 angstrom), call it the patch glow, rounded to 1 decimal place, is 10.6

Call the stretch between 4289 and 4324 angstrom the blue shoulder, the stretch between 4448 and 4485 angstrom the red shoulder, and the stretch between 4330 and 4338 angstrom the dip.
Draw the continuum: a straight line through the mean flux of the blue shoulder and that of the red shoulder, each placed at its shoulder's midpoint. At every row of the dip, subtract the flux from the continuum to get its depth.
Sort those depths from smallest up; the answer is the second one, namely -2.3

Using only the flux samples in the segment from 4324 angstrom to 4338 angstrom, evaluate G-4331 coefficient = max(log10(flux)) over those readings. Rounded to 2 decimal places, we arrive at 1.15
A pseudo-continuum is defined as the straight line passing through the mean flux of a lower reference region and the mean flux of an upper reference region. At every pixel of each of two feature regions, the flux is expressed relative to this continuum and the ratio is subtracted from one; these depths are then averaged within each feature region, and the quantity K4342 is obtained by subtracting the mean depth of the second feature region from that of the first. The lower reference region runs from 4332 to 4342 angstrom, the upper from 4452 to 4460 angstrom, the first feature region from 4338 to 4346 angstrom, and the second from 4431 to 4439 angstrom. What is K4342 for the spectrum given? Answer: 0.13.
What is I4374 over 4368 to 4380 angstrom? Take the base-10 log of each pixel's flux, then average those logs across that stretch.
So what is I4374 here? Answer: 1.094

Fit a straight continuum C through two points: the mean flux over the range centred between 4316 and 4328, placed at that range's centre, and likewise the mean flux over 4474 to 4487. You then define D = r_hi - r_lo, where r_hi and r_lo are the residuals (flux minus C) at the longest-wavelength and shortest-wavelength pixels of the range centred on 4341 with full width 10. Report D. -1.0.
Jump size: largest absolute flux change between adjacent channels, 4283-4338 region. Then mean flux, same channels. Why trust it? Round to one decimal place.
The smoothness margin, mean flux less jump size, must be 7.8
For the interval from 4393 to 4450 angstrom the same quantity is 10.6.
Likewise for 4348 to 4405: 9.8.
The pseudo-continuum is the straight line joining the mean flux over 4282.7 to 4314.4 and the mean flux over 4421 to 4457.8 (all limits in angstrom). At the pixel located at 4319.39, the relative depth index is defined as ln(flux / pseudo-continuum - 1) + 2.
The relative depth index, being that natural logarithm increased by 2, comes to 1.28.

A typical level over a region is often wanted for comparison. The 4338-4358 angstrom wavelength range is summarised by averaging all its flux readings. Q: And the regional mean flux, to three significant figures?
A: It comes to 12.5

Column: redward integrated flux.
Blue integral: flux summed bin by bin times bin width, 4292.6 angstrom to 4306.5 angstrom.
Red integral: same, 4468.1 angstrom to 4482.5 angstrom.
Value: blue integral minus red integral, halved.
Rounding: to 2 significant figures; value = -33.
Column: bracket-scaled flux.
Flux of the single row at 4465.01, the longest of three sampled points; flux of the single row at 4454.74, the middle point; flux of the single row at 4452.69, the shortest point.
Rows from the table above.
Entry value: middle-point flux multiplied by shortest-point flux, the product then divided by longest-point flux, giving 12.5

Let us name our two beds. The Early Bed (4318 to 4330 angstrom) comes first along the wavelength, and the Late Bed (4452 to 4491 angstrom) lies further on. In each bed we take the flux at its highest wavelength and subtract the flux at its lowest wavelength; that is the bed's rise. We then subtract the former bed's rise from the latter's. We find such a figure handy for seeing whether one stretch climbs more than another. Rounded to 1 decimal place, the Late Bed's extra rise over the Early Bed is 1.7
